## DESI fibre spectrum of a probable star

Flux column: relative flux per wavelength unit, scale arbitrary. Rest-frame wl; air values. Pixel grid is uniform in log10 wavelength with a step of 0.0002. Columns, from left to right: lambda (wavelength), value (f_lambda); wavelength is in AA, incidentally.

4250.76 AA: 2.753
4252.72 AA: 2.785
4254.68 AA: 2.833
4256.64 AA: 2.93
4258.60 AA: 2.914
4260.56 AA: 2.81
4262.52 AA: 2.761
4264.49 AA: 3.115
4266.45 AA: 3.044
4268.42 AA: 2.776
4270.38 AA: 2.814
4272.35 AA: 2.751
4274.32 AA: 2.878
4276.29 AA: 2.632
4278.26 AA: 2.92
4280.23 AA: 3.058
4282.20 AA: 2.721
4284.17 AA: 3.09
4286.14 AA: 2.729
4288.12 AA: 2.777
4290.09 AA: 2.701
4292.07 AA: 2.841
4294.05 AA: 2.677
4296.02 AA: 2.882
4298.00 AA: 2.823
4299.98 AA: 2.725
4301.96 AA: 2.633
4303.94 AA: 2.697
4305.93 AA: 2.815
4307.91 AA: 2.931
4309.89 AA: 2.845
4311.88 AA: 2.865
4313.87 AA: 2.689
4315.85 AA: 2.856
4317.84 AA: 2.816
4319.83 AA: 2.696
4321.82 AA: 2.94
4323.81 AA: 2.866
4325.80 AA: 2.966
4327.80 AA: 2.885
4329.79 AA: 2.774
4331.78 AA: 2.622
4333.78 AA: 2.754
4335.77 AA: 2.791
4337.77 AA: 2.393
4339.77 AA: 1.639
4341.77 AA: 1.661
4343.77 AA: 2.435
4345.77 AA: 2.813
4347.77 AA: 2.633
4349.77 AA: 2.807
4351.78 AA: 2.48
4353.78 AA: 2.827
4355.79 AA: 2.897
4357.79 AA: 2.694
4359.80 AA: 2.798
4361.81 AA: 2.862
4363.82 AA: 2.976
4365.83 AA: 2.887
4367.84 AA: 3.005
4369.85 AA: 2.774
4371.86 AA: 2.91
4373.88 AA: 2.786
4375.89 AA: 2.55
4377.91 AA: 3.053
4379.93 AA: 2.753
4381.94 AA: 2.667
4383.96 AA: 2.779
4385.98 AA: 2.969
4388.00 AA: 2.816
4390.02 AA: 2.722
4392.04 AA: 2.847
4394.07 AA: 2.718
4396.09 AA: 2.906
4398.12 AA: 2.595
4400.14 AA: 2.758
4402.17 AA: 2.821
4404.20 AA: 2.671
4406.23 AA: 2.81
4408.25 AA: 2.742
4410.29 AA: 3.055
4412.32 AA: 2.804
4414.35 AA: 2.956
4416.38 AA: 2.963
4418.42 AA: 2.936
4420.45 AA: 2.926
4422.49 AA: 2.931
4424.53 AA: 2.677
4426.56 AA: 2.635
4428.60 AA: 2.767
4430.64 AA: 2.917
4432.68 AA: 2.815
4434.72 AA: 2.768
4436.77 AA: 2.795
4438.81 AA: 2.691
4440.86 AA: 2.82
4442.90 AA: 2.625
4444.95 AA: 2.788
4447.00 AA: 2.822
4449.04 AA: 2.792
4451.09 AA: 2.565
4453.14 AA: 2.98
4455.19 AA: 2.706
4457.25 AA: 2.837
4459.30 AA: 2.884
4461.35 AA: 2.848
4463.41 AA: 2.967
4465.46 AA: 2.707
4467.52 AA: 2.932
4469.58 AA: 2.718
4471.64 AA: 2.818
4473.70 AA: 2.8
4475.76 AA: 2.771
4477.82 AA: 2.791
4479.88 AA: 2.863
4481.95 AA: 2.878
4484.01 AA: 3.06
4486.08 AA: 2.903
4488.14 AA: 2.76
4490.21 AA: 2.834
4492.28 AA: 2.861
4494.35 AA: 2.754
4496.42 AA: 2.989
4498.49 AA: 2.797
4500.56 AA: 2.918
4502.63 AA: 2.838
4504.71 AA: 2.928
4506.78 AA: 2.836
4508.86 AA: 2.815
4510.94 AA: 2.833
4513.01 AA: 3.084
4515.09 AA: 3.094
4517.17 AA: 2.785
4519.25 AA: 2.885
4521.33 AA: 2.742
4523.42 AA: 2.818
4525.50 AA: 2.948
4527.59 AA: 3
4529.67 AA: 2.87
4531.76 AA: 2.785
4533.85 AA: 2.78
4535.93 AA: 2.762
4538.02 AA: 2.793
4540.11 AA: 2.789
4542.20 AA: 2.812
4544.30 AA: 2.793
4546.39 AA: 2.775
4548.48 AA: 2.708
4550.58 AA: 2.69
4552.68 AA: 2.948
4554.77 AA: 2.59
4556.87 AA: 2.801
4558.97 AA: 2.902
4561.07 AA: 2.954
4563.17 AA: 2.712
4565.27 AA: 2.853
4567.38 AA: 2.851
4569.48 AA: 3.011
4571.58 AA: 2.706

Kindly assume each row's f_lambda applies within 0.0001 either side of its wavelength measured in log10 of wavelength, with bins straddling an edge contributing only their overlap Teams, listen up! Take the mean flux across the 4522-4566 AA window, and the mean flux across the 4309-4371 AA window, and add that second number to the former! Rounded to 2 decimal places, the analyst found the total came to 5.52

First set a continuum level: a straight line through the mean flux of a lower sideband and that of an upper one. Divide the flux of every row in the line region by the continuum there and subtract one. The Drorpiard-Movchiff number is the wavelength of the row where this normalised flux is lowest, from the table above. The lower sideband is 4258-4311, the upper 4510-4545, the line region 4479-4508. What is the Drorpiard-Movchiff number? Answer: 4494.35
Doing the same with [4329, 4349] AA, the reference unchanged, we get 4339.77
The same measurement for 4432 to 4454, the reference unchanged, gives 4451.09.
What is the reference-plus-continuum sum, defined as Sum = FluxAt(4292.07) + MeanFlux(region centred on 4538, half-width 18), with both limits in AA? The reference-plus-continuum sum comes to 5.64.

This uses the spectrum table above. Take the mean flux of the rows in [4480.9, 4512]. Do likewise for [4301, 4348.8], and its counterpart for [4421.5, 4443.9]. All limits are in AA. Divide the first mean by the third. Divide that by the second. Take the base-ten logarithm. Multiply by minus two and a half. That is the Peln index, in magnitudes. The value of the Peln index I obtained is 1.027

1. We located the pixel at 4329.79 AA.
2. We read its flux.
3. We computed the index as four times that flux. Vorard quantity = 11.1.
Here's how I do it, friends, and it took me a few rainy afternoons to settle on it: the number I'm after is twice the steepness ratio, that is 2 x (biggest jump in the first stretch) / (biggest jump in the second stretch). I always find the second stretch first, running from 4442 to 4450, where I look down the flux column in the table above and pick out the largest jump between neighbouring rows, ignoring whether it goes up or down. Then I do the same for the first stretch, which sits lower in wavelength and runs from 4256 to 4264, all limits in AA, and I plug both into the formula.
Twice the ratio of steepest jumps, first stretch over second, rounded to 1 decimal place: 1.3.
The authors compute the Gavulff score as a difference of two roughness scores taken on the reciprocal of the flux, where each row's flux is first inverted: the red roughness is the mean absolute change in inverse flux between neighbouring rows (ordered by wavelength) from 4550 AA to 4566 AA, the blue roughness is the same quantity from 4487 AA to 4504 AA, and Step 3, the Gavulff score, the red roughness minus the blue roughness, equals 0.010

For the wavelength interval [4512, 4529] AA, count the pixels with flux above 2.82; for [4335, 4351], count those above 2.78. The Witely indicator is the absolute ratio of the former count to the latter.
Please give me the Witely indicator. 1.7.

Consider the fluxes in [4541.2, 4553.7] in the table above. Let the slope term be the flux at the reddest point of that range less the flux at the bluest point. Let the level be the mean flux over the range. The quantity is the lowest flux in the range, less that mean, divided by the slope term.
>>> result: -0.7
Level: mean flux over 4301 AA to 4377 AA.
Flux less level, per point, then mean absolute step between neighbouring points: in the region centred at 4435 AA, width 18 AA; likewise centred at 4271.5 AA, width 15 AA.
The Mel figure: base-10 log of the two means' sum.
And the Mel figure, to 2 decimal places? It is -0.57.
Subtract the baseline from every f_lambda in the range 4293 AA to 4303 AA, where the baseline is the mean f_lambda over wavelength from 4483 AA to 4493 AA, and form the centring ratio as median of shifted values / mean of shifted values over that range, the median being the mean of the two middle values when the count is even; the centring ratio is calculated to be 1.2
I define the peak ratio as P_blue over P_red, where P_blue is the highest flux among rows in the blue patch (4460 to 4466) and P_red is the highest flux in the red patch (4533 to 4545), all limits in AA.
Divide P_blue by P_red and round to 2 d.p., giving 1.06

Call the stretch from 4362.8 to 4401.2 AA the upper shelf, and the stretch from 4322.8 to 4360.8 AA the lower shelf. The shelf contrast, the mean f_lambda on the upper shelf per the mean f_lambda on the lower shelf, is 1.075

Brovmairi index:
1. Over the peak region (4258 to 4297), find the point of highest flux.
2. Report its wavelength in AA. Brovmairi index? 4264.49 AA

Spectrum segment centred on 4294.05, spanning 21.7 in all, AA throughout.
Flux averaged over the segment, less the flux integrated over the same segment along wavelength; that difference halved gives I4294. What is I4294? -28.8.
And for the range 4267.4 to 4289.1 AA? -29.3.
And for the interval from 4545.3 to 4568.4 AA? -30.9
